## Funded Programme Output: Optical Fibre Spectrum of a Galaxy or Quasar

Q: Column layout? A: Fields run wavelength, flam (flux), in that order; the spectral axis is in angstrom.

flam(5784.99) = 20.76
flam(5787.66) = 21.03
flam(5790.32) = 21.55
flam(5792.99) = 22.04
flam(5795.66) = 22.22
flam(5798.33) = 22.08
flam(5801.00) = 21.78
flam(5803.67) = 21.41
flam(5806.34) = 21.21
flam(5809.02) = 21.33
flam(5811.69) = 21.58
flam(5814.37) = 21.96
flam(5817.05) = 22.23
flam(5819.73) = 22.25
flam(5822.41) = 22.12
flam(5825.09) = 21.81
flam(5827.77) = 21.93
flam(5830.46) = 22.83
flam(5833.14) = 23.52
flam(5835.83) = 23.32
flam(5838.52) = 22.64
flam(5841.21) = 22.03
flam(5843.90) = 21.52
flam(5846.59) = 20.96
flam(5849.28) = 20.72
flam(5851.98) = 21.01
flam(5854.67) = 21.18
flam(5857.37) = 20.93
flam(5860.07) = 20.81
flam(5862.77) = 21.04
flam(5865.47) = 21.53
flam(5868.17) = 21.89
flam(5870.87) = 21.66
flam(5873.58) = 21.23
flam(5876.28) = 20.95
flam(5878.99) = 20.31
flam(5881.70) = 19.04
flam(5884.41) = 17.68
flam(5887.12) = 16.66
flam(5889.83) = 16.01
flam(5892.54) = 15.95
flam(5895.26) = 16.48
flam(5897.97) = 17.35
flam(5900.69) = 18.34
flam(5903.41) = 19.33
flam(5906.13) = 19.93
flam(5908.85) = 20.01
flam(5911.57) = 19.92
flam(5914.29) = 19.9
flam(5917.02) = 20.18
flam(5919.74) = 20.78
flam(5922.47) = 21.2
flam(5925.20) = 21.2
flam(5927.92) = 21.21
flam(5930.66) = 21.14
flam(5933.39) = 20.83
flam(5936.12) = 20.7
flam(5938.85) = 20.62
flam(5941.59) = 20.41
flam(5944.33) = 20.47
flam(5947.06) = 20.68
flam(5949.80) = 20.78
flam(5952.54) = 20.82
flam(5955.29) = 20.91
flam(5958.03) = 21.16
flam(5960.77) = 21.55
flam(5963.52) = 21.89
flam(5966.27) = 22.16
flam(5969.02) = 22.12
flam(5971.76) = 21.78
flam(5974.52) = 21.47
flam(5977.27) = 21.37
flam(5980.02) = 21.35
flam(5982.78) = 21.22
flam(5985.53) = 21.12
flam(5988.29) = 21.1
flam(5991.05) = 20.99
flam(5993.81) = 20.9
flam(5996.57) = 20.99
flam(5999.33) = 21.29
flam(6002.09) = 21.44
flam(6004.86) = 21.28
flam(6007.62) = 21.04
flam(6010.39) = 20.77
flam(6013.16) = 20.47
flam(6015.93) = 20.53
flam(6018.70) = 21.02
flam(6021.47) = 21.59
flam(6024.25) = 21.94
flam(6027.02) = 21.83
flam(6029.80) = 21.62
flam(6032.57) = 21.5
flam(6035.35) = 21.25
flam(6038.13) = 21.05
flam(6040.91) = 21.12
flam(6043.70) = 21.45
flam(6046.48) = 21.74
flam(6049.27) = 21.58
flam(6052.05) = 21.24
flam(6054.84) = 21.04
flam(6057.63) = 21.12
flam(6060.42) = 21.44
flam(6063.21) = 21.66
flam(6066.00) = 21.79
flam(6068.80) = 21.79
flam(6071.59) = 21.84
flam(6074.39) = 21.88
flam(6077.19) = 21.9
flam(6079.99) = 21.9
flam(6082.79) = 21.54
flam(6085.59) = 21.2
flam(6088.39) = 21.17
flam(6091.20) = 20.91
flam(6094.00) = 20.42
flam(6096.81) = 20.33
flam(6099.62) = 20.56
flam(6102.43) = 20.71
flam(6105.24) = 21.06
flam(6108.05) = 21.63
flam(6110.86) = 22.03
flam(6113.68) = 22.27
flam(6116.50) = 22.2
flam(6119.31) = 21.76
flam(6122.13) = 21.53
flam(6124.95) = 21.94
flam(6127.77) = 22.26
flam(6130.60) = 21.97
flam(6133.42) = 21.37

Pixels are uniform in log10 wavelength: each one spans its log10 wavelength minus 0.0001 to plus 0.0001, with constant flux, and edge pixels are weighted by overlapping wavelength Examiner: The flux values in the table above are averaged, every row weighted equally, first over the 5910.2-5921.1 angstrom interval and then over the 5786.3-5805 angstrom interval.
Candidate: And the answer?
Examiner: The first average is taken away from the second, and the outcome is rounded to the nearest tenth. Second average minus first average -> 1.5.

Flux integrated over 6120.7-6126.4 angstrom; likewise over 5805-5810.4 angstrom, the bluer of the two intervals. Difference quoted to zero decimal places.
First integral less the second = 9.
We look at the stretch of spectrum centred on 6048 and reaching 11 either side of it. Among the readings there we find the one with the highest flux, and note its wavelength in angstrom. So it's 6046.48 angstrom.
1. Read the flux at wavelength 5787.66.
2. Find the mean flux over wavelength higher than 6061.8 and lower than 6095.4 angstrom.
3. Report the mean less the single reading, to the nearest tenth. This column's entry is 0.5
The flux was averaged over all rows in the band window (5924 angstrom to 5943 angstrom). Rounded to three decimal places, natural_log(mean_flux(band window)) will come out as 3.038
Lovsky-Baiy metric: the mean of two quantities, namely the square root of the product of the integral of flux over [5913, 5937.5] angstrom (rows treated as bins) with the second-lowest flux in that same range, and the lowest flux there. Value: 61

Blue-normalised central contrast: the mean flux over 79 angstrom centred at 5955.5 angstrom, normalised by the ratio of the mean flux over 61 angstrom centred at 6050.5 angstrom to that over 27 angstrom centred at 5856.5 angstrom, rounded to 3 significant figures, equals 20.7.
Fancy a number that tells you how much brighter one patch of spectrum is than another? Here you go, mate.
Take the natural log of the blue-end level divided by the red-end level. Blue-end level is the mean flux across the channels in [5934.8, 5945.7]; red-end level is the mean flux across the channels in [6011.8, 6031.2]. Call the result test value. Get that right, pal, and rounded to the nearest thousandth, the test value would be -0.035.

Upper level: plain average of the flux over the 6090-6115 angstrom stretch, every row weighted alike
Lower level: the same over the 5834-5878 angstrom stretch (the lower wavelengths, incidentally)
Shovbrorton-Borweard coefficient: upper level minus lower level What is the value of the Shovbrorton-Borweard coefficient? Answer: 0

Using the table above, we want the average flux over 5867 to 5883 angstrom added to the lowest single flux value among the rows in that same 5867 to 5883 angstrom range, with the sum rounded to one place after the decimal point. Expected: 39.9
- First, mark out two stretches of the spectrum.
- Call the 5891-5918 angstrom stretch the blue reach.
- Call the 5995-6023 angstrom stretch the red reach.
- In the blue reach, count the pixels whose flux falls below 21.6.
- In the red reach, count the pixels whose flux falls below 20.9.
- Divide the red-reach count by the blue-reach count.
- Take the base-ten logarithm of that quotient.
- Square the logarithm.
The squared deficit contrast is 0.27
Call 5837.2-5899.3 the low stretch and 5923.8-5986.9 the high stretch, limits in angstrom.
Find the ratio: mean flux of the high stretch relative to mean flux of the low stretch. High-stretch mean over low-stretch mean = 1.06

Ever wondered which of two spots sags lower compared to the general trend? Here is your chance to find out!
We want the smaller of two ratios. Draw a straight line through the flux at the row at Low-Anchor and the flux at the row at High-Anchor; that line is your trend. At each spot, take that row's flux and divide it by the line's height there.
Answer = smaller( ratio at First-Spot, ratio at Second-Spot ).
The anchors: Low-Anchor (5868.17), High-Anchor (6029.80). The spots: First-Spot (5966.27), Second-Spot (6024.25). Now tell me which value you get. 1.01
